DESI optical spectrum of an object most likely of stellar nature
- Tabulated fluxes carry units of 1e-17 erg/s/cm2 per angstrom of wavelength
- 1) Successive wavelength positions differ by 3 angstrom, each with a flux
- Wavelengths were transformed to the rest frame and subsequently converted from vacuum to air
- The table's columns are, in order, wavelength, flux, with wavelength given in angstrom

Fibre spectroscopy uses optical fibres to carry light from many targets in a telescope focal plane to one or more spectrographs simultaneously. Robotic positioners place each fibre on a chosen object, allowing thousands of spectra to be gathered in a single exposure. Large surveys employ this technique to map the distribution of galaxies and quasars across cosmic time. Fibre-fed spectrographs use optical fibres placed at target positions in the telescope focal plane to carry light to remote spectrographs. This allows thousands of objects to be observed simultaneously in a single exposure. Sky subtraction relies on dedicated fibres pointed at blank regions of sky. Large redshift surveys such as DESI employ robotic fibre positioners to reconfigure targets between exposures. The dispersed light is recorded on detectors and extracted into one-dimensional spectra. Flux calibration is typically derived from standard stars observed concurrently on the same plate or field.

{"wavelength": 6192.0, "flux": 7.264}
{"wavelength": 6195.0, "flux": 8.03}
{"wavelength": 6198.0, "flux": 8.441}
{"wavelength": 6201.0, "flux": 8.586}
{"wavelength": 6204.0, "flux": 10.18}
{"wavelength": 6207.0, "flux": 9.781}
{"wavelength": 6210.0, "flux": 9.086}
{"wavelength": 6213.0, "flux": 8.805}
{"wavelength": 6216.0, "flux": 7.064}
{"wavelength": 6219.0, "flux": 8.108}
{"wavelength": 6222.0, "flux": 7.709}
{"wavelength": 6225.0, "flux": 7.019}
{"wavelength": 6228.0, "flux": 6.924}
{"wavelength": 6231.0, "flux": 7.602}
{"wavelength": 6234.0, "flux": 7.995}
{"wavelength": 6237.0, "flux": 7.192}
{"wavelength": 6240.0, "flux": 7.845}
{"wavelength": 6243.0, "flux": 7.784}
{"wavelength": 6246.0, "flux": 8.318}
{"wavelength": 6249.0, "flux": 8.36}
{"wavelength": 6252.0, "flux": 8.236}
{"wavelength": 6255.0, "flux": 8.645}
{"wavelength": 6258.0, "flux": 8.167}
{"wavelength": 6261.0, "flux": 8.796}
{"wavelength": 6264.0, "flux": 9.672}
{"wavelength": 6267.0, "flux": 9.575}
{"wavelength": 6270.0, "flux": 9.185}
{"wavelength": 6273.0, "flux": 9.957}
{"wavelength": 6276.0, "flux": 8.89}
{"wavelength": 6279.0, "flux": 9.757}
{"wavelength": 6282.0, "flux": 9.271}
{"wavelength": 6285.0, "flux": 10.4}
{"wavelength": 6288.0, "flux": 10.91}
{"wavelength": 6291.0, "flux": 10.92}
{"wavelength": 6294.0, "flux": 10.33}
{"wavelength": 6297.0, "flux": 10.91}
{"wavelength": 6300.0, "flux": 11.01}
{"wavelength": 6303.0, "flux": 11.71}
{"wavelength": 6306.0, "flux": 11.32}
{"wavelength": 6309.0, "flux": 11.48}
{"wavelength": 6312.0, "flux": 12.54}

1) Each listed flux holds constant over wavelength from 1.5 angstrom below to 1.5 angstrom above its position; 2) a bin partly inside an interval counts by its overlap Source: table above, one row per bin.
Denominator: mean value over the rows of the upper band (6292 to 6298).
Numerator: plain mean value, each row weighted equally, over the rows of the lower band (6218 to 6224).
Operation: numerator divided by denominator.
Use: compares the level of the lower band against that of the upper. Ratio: 0.74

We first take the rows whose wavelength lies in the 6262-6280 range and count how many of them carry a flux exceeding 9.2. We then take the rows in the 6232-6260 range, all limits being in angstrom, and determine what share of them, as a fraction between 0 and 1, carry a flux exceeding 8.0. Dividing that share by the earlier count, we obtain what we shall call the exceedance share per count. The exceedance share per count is 0.139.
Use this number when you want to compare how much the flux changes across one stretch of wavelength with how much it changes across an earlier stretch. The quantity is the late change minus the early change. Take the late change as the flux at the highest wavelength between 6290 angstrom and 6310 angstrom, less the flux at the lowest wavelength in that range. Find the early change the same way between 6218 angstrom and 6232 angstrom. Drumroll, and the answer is 1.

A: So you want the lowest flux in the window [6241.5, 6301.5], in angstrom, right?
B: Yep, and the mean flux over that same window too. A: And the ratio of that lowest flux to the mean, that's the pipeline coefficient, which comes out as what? 0.82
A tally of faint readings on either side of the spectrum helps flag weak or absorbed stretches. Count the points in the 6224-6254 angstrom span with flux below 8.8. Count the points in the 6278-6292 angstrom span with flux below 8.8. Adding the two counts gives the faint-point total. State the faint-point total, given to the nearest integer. 10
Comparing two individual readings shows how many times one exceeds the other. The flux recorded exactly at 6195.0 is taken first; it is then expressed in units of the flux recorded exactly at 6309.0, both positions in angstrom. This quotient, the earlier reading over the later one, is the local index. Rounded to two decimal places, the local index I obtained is 0.70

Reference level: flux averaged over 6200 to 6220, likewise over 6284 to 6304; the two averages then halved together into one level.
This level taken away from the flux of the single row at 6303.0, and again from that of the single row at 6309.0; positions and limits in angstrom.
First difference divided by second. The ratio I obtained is 1.1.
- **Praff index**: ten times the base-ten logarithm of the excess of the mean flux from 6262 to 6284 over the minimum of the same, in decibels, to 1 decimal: -2.3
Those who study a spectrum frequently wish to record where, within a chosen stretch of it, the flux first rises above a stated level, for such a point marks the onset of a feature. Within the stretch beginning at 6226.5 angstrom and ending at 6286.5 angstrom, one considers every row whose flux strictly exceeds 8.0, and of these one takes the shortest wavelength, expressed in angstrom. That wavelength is 6246.0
